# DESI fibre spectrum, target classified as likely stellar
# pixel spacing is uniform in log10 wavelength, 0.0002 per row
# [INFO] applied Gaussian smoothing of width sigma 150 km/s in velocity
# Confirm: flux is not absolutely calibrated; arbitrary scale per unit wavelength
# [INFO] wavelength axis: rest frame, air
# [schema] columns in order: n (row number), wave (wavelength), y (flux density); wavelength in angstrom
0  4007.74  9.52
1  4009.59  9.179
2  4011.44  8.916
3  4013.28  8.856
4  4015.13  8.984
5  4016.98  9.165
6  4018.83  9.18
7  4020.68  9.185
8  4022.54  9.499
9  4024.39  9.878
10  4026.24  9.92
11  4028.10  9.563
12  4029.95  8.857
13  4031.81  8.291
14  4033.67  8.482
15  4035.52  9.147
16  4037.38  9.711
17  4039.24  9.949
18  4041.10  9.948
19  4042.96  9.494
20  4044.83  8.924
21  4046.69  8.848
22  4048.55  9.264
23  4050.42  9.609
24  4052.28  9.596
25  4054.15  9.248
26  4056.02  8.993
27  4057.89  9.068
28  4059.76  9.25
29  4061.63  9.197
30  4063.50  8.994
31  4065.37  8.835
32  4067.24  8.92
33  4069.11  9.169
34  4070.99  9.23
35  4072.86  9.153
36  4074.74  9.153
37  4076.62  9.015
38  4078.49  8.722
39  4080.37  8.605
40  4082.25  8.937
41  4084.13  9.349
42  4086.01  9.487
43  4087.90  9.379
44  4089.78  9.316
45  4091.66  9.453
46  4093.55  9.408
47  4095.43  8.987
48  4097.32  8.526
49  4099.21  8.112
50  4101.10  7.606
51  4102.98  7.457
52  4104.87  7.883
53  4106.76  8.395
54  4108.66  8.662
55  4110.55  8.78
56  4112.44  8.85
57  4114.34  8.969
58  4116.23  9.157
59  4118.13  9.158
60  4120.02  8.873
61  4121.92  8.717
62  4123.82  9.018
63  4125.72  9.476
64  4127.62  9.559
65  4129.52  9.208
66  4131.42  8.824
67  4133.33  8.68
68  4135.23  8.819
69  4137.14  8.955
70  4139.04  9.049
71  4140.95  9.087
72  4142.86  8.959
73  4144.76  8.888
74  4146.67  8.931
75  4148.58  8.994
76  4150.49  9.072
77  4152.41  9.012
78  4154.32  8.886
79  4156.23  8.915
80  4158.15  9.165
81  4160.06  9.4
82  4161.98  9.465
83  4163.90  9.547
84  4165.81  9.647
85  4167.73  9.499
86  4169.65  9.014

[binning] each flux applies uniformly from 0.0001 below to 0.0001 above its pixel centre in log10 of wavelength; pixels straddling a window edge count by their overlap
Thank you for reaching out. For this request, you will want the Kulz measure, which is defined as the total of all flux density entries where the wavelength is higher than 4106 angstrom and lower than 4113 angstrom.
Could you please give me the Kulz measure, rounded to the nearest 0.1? 34.7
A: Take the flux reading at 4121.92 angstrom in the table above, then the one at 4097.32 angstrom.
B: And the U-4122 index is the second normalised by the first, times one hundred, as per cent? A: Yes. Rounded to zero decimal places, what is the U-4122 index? 98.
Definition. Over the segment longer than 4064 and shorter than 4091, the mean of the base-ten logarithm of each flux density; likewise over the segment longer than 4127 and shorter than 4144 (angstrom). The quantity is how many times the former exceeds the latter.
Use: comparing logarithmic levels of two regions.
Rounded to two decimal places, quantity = 1.00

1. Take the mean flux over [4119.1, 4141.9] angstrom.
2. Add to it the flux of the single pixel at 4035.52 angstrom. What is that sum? 18.2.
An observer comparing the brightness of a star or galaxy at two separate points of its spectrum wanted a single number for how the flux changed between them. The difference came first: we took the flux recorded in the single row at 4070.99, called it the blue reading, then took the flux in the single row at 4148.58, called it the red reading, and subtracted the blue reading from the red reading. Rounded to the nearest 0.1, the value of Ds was -0.2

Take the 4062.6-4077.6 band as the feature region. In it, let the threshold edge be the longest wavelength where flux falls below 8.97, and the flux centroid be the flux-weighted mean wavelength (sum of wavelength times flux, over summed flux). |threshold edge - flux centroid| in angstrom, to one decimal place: 2.8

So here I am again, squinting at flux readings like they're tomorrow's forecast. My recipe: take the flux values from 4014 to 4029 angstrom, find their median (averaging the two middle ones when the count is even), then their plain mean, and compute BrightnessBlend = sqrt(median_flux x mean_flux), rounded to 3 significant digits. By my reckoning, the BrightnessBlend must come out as 9.38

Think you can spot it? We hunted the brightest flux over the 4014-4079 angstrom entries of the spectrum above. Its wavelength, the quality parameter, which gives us 4039.24 angstrom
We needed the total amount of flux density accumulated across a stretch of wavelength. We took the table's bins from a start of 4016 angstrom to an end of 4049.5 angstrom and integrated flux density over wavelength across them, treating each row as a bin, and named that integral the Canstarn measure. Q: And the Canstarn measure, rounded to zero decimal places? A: 311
